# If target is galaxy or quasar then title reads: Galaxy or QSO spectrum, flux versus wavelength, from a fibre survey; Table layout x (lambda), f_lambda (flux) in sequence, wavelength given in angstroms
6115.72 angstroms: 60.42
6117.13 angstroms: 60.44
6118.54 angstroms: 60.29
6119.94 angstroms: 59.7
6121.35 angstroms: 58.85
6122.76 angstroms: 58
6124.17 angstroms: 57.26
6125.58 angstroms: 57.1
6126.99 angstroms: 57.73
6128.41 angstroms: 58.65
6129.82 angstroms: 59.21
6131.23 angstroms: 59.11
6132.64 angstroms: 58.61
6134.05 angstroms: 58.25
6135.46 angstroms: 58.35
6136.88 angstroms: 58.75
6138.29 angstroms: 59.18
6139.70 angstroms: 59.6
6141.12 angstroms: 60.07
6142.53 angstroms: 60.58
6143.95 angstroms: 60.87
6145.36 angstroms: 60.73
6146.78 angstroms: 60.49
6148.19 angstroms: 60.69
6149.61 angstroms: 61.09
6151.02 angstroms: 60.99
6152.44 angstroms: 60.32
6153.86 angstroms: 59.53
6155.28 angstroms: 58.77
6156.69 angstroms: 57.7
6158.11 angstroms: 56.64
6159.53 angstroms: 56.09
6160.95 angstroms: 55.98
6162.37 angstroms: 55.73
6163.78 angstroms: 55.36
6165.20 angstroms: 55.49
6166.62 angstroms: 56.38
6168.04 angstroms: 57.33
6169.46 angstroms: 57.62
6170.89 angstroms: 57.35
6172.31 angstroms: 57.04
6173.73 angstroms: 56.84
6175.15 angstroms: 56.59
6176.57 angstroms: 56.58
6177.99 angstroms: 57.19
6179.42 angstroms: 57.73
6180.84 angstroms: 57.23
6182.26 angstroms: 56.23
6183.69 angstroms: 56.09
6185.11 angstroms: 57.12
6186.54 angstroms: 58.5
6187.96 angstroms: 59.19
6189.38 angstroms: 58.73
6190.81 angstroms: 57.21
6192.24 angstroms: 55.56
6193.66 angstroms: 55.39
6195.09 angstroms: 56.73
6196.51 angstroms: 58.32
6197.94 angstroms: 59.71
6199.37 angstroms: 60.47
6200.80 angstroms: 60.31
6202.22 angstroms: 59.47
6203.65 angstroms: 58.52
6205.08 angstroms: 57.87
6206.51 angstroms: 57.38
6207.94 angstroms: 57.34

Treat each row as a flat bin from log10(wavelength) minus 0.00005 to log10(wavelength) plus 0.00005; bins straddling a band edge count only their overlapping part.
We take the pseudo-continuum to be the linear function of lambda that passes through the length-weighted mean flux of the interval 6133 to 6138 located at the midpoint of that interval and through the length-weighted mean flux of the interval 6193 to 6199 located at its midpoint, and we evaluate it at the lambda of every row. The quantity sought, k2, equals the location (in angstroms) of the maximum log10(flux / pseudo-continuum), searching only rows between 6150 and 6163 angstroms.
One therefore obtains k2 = 6151.02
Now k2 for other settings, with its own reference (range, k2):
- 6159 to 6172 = 6169.46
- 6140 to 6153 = 6149.61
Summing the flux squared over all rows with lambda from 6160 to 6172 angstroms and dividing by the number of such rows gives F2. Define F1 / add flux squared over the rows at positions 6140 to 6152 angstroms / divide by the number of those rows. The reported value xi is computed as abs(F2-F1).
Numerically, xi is 501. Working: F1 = 3683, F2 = 3182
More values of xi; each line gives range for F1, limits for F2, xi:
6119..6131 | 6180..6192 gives 89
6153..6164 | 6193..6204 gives 190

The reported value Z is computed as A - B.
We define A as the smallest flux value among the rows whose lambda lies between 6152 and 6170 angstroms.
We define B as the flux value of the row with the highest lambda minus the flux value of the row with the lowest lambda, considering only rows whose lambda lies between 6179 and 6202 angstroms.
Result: 52.8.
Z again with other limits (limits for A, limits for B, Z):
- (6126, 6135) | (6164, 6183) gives 57.0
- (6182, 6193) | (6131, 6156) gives 55.9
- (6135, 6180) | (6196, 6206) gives 55.8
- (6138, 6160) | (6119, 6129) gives 57.1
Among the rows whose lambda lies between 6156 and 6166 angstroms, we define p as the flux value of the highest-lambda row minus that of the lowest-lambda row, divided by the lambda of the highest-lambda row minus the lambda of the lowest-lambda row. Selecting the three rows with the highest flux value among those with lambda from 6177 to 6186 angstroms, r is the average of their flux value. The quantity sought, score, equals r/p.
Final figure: -221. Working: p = -0.26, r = 57.4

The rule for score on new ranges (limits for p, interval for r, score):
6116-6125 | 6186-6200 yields -132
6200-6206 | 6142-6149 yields -107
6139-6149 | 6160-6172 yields 447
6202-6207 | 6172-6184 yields -118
